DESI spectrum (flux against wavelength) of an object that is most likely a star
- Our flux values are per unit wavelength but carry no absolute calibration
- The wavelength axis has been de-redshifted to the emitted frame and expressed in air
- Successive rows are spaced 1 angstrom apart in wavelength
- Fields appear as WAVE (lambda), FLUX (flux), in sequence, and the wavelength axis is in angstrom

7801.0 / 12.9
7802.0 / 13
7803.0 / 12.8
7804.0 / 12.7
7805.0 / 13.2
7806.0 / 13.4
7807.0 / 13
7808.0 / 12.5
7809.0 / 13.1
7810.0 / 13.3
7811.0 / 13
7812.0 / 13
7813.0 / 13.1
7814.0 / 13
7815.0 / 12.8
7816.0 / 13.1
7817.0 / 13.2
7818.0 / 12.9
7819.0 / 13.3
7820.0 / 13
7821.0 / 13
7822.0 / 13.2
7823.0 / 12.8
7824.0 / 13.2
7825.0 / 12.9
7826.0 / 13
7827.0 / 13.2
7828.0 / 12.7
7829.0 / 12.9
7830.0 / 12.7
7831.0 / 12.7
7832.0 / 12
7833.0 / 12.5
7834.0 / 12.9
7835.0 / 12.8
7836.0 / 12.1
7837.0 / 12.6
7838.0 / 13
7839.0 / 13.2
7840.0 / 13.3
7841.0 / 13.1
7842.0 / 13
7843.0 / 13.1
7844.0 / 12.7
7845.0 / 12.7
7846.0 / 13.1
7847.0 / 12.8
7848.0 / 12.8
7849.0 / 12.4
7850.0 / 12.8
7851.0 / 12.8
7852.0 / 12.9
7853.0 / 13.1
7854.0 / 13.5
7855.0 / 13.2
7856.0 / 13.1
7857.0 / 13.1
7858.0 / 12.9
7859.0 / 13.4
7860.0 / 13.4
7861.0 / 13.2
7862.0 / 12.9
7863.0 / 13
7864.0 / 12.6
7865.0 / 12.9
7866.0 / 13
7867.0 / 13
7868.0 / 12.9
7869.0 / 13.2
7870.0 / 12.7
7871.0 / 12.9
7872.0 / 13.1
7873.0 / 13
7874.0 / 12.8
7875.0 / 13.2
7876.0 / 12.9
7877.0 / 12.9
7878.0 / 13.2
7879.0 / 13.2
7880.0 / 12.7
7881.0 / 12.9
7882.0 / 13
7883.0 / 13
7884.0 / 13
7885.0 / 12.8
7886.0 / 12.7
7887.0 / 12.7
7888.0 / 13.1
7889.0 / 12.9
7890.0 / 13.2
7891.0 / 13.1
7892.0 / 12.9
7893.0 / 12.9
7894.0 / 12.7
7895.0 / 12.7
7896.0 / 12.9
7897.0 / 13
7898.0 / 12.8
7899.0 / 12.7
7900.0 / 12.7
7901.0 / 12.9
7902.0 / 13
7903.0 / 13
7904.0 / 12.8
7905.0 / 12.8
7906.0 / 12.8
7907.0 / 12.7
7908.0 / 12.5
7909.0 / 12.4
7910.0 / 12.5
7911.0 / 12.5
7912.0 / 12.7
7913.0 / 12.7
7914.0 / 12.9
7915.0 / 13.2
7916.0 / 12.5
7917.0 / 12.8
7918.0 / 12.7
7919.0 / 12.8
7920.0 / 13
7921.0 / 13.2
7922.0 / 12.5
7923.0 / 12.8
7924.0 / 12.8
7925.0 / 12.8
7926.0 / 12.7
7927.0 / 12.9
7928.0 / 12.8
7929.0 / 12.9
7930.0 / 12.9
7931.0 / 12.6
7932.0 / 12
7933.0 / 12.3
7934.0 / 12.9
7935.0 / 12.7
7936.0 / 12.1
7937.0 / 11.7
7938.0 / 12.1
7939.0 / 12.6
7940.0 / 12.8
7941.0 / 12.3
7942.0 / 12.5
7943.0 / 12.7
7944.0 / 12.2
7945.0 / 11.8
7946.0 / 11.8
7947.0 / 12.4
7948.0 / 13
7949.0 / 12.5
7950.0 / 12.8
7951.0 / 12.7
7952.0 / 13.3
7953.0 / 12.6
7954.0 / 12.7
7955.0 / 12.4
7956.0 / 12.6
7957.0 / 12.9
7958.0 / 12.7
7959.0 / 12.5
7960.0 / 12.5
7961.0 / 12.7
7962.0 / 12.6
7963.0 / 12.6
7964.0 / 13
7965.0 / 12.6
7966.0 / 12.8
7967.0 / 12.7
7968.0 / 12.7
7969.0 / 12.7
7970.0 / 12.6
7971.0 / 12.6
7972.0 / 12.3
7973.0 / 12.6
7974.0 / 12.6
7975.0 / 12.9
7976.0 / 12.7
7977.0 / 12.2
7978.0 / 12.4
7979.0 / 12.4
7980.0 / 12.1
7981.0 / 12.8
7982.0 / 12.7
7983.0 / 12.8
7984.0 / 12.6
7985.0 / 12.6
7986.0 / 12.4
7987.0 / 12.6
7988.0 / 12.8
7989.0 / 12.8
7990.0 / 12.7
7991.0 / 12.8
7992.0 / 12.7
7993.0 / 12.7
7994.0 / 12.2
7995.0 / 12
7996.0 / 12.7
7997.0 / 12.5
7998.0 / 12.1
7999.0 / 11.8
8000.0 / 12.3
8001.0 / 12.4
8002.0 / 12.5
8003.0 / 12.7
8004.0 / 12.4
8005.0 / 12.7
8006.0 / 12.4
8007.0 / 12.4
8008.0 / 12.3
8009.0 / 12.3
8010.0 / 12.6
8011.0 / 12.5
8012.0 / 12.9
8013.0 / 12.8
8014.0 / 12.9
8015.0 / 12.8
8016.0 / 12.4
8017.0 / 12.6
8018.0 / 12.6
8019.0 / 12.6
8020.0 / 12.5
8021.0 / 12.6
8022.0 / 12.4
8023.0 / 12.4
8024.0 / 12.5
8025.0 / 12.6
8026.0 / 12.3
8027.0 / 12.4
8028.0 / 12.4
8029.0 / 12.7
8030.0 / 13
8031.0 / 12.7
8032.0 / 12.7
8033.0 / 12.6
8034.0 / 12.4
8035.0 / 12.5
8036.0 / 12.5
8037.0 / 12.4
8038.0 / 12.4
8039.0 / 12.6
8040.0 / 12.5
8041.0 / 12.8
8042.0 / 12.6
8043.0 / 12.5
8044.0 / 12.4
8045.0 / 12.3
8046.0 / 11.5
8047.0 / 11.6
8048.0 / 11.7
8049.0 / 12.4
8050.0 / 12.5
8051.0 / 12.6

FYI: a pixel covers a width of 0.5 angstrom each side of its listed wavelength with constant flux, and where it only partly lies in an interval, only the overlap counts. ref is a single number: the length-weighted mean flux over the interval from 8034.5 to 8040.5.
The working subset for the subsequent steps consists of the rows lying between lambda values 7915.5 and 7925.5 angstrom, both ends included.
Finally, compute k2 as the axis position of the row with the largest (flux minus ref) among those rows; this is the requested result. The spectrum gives 7921.0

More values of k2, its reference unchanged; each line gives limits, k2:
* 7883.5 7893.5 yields 7890.0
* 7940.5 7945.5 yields 7943.0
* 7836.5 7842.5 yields 7840.0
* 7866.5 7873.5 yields 7869.0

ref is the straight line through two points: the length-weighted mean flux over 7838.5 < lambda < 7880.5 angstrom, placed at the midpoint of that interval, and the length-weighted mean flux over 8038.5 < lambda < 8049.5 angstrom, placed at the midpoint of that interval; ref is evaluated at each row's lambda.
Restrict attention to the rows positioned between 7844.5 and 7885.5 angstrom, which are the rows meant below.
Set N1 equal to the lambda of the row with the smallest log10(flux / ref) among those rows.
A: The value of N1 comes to 7849.0 angstrom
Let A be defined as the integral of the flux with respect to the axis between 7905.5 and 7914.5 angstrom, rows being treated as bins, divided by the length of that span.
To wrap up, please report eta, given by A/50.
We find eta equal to 0.253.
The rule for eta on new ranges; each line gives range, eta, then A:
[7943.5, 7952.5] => 0.250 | 12.5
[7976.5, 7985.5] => 0.250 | 12.5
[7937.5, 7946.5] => 0.246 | 12.3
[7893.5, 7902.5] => 0.256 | 12.8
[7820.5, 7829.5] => 0.260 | 13.0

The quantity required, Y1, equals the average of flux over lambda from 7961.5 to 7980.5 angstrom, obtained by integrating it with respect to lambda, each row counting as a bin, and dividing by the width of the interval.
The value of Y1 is 12.58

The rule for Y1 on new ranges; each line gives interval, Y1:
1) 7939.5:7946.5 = 12.30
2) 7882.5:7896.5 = 12.90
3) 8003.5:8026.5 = 12.54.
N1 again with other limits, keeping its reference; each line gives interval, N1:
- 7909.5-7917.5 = 7910.0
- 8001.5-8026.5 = 8008.0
